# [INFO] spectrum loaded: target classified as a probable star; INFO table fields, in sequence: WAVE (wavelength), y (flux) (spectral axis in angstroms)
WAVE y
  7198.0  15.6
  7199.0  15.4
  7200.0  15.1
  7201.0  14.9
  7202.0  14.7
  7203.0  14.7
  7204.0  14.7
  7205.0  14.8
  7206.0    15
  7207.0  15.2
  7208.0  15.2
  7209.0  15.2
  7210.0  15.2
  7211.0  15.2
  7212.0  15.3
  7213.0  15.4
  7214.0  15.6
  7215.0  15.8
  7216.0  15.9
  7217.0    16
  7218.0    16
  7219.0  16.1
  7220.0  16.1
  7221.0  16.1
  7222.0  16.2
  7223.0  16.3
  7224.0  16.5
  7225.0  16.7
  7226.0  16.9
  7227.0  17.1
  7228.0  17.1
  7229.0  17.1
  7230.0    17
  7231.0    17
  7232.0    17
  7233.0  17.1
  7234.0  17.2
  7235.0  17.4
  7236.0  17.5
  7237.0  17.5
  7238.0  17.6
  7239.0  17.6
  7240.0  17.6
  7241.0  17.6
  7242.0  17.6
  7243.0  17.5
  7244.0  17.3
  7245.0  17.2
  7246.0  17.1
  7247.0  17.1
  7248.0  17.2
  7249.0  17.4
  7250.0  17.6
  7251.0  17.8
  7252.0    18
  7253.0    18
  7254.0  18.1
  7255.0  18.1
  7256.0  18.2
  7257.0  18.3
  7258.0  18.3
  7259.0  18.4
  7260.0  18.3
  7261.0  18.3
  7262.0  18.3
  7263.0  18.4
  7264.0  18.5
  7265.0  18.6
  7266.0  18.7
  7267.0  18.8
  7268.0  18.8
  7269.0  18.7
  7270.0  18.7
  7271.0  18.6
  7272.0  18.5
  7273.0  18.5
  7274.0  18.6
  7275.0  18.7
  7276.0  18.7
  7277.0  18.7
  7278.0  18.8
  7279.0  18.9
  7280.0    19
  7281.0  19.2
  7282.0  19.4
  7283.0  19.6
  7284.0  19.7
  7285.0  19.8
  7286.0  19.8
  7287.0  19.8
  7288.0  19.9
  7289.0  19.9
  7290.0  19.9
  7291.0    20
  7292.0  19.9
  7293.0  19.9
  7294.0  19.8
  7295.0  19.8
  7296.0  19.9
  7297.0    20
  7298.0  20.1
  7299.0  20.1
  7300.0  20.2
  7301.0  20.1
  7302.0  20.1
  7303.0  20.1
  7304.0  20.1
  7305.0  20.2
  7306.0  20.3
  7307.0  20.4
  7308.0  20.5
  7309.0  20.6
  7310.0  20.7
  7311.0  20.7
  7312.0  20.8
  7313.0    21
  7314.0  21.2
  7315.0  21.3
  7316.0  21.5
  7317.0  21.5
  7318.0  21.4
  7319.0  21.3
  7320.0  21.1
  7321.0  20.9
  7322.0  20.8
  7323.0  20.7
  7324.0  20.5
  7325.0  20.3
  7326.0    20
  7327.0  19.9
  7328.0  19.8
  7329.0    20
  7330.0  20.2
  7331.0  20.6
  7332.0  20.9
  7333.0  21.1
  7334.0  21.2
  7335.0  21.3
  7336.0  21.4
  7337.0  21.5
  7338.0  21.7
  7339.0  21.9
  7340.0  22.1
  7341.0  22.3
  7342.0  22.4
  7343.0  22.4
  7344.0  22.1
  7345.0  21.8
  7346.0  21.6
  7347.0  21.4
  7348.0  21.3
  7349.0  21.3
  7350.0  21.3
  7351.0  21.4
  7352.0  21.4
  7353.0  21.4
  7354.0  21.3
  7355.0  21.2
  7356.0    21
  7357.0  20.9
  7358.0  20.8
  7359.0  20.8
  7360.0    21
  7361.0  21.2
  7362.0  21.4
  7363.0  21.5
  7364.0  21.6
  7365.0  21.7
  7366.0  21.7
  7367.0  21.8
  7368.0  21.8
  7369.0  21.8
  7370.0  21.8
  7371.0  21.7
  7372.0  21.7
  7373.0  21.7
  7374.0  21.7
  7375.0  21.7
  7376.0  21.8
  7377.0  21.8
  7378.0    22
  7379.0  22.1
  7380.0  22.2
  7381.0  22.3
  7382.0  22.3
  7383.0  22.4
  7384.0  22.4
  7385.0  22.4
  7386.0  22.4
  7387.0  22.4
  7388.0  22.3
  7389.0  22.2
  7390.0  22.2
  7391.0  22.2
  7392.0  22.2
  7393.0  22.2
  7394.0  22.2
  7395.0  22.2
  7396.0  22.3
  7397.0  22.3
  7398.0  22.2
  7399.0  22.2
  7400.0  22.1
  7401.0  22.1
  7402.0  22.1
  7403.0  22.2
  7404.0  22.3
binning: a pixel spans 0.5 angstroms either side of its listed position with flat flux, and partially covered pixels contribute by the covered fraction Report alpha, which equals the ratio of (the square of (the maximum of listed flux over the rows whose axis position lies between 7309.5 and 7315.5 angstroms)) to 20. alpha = 22.7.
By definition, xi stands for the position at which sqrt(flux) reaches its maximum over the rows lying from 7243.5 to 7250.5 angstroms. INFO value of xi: 7250.0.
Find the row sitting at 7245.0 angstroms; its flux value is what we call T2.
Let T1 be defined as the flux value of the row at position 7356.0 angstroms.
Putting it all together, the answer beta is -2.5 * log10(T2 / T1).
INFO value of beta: 0.22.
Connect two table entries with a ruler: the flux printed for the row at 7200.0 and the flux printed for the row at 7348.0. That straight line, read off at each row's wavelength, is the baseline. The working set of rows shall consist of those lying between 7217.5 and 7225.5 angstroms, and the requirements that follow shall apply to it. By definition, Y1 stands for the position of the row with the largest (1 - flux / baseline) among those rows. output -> 7221.0 angstroms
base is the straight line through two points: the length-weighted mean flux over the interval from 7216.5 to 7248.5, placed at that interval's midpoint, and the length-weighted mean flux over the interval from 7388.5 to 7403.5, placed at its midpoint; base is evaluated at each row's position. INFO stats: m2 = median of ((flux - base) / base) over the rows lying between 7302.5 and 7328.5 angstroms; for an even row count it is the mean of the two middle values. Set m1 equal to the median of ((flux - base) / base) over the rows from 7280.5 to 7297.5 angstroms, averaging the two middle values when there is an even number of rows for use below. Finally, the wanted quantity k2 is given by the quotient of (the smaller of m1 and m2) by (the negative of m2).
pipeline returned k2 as -1.0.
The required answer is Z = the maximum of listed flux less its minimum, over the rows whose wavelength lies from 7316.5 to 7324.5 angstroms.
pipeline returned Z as 1.0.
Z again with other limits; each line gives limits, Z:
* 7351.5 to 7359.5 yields 0.6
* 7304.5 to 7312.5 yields 0.6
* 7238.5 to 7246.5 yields 0.5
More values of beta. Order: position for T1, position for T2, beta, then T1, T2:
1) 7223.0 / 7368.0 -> -0.32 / 16.3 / 21.8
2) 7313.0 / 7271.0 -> 0.13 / 21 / 18.6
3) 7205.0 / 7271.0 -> -0.25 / 14.8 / 18.6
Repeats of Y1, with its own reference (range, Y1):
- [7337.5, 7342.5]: 7338.0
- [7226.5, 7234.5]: 7232.0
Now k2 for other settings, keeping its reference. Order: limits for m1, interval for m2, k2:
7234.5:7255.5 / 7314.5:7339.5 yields -0.4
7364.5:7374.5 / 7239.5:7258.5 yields -1.0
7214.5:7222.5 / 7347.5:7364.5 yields 1.8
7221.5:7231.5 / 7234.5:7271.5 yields -0.2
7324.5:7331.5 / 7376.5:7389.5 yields -0.1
